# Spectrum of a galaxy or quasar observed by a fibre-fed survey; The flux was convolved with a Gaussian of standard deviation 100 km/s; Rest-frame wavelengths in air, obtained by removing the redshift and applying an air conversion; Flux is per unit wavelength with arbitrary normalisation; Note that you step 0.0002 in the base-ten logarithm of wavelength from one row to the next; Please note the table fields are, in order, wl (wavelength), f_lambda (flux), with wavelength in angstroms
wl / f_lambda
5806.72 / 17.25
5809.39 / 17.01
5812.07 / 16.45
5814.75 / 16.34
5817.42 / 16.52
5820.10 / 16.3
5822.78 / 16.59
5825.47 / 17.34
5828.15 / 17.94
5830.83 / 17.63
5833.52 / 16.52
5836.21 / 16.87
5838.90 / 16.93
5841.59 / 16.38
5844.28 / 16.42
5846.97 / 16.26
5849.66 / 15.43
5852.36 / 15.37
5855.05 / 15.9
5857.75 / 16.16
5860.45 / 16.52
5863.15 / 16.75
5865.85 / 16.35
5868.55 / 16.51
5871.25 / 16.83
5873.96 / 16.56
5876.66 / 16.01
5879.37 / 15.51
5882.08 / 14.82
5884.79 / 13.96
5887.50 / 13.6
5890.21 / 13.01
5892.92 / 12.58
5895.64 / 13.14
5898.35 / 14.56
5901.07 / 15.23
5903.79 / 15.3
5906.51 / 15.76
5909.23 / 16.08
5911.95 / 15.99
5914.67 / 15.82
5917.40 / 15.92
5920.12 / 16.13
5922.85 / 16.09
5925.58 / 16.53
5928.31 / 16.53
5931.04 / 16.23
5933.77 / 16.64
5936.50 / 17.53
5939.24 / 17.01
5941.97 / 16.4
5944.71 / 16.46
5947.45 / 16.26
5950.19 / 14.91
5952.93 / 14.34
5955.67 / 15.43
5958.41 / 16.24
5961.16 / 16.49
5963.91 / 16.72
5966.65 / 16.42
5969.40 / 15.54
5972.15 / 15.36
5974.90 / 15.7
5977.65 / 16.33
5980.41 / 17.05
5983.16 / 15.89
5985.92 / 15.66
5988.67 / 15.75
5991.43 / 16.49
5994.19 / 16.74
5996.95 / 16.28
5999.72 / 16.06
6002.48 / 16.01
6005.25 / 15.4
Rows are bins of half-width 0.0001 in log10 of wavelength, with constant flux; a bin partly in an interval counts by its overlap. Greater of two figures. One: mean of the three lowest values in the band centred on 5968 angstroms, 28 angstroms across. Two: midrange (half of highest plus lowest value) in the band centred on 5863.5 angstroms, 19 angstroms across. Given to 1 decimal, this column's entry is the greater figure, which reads 16.4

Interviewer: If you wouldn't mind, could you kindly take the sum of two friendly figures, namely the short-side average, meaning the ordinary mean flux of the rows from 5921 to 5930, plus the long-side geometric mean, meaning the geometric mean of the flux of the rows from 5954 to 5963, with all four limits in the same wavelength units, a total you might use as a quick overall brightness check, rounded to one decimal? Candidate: 32.4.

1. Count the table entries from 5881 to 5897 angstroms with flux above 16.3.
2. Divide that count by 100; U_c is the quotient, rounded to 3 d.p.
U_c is 0.000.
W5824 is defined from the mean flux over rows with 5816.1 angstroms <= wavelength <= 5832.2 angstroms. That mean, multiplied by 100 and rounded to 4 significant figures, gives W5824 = 1705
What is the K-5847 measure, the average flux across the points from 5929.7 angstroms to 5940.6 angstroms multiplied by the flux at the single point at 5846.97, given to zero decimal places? 274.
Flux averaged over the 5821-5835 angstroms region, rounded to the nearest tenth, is 17.2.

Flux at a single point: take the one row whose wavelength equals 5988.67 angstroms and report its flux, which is 15.75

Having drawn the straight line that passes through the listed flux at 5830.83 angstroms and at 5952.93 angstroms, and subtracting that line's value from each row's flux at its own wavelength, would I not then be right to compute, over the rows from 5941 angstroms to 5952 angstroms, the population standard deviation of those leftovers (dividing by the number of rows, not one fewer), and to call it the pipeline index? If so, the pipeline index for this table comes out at 0.57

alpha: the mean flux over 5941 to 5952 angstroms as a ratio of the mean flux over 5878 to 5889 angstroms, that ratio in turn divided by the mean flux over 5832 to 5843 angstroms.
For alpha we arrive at 0.066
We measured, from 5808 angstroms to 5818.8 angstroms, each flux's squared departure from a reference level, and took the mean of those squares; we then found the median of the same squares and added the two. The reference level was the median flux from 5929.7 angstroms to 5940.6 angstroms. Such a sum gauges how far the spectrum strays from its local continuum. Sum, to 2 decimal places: 0.24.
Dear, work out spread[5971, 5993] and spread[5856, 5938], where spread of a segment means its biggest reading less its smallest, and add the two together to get 6.6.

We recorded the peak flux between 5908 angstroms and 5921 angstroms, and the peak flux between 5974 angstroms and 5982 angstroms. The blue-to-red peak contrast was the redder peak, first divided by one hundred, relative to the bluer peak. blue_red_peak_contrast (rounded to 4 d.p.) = 0.0106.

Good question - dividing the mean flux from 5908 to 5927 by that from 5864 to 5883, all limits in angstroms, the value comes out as 1.00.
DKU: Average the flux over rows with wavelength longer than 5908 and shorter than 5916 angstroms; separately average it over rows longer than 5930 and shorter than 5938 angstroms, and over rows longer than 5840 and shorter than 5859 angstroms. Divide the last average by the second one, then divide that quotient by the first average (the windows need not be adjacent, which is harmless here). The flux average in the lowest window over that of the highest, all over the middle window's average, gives 0.060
